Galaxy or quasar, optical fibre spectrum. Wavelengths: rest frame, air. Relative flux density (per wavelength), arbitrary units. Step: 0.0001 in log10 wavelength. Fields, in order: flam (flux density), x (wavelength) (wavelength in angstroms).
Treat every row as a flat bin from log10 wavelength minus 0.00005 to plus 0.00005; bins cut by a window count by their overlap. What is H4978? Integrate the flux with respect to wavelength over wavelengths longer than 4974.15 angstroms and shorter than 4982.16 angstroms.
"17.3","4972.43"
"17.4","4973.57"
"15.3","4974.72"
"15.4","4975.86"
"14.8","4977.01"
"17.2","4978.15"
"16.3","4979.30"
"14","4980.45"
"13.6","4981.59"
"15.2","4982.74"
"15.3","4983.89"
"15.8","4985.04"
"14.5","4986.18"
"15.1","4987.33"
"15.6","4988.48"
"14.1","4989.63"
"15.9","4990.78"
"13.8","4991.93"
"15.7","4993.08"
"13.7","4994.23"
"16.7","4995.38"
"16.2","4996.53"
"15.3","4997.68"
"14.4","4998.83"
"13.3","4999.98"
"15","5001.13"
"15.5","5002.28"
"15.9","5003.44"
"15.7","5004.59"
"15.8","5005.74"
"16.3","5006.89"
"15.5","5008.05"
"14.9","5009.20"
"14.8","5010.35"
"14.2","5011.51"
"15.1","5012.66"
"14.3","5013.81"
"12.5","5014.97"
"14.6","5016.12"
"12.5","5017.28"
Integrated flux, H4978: 122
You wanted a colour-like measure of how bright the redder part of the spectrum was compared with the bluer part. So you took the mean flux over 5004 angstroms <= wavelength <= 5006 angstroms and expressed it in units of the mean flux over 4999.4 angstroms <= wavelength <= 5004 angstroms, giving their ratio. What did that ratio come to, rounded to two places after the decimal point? 1.06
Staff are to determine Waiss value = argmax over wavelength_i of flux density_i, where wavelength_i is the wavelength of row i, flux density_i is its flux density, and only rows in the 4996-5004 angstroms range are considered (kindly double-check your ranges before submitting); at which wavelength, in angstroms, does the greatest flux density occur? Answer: 4996.53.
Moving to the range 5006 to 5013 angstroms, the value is 5006.89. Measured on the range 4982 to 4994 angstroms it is 4990.78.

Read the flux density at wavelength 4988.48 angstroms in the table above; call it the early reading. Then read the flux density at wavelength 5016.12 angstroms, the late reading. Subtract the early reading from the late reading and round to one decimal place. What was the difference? -1.0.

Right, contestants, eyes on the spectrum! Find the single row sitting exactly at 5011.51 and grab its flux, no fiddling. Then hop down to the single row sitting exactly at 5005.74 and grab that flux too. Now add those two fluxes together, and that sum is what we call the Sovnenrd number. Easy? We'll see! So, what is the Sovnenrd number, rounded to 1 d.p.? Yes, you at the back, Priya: 30.0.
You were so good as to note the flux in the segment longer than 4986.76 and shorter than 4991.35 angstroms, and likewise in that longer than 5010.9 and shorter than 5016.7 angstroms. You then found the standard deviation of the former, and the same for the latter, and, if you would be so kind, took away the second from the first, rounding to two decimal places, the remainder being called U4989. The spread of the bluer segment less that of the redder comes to -0.19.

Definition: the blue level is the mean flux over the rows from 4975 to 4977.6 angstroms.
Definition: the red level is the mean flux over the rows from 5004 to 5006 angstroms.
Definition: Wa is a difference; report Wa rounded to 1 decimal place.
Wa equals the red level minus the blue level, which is 0.6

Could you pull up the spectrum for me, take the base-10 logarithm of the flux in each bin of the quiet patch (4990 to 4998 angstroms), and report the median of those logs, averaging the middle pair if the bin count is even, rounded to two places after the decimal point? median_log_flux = 1.20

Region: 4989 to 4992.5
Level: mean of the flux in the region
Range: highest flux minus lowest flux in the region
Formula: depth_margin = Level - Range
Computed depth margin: 12.5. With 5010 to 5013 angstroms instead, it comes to 13.8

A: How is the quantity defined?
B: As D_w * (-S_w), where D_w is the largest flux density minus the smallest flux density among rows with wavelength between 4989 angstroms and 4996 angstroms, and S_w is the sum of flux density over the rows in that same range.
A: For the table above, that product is -270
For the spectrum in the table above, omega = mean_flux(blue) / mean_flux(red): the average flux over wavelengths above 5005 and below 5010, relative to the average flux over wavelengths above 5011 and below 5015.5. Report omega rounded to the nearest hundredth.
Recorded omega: 1.11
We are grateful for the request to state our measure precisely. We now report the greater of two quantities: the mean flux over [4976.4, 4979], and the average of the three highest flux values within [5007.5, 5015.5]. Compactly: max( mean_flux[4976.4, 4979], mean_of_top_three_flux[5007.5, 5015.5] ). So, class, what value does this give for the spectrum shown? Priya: 16.0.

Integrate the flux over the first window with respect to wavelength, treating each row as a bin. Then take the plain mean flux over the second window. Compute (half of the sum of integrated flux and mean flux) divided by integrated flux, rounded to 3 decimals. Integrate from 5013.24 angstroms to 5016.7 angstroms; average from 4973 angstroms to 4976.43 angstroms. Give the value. 0.668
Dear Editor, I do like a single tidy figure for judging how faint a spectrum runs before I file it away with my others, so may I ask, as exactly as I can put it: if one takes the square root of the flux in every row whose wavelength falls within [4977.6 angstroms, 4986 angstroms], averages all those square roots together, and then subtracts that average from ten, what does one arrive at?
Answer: 6.09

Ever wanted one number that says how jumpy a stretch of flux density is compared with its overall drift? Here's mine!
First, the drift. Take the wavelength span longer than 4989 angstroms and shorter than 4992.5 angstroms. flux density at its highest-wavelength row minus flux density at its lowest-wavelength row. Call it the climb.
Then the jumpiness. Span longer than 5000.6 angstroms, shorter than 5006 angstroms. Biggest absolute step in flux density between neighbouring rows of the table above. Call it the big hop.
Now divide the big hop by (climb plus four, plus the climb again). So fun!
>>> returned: 0.15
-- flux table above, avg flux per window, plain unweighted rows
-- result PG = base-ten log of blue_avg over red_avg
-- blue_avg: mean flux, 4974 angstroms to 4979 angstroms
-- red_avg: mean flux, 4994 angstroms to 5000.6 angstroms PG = 0.021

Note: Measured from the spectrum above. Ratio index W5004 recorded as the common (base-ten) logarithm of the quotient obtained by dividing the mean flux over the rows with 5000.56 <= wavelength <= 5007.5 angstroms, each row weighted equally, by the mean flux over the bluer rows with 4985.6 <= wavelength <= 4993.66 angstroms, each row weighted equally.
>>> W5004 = 0.021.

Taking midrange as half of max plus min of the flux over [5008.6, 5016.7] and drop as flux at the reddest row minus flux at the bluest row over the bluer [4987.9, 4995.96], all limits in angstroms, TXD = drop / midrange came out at 0.080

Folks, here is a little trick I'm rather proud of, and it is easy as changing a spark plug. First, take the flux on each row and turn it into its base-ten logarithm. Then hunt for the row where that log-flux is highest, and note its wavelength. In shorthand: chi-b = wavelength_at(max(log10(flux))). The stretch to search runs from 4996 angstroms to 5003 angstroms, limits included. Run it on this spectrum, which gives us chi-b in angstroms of 4996.53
